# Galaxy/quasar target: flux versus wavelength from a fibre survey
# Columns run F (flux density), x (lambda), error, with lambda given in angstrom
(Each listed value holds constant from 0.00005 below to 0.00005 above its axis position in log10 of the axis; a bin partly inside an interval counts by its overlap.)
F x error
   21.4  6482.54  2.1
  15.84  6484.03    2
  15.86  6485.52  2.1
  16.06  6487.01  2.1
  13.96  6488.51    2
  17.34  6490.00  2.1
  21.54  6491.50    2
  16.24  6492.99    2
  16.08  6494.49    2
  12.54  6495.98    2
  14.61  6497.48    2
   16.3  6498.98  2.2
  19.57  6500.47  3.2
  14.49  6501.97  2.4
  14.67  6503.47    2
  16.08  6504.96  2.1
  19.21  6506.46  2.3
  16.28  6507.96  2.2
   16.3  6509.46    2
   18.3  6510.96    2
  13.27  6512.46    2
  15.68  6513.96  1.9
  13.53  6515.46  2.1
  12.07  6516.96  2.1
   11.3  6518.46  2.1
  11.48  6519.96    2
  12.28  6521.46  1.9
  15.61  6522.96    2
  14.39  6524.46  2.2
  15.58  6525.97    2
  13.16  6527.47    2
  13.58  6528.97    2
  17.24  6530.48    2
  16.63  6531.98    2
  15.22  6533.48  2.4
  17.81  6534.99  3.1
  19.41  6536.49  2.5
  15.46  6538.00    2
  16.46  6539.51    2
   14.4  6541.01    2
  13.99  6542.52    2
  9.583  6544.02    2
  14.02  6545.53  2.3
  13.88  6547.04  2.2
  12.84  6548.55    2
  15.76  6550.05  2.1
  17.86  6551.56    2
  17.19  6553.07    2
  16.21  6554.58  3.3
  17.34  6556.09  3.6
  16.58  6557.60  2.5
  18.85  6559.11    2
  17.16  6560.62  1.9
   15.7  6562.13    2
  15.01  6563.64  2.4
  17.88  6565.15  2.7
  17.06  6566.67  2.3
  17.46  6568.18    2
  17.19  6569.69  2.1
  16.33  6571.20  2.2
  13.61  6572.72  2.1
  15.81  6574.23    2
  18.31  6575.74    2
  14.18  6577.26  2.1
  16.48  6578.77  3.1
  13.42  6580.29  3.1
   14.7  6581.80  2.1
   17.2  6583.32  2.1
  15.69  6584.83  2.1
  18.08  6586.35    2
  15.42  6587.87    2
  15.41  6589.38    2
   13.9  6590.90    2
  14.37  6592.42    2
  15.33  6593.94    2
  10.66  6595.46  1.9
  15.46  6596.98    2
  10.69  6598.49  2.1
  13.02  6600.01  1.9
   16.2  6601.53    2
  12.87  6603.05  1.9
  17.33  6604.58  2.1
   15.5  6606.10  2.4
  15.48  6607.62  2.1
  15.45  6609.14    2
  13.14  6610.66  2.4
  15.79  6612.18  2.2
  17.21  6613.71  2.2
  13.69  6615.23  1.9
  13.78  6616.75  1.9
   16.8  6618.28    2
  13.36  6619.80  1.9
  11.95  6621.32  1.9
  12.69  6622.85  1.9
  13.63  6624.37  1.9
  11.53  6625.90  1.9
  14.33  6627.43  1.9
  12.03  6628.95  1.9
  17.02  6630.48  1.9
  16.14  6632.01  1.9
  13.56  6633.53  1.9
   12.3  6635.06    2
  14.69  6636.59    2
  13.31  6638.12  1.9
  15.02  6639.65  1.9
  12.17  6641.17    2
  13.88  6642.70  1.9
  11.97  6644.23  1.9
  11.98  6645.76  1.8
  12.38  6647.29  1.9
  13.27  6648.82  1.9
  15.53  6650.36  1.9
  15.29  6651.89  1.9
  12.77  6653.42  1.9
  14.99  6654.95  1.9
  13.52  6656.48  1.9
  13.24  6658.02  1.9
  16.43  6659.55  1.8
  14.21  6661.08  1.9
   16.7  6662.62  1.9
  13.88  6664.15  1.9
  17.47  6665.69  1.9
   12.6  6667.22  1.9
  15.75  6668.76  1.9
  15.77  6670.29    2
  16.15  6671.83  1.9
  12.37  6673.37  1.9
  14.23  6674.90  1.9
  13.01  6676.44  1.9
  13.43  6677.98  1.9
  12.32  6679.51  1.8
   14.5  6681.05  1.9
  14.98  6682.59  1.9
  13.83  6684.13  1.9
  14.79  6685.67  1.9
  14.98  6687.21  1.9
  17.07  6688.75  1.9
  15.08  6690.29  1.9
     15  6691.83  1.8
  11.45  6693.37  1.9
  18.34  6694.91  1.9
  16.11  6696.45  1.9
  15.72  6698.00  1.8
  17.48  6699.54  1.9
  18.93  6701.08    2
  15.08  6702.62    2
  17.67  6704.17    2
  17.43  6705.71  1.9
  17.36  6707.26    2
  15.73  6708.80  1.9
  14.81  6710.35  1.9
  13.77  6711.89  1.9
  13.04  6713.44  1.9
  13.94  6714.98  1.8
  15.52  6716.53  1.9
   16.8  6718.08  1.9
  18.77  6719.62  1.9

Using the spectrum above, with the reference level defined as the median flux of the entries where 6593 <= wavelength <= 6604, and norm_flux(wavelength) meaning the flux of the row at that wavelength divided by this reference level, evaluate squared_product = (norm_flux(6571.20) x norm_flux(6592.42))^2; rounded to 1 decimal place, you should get 1.9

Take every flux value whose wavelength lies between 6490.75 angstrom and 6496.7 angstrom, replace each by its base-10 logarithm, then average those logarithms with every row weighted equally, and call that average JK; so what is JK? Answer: 1.21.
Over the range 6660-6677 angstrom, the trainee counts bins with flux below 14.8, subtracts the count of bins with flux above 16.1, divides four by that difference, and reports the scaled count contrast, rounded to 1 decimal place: 1.3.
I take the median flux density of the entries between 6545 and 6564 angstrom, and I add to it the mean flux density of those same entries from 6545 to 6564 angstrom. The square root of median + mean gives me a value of 5.68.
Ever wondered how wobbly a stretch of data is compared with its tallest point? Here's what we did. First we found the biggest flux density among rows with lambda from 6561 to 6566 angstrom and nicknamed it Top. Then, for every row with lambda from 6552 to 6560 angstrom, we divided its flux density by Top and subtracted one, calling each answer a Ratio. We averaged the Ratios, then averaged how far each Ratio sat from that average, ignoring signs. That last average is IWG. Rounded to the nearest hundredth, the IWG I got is 0.04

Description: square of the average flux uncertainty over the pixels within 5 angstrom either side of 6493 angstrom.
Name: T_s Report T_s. 4.1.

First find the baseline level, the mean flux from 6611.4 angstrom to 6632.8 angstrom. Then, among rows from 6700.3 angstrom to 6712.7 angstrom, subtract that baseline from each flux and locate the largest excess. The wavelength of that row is 6701.08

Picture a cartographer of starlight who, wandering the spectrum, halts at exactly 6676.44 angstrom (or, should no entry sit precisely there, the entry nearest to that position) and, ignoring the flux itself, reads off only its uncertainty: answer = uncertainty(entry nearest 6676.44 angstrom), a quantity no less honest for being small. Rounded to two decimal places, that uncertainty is 1.90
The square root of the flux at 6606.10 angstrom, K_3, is 3.94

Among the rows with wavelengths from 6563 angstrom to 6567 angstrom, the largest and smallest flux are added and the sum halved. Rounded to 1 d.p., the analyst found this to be 16.4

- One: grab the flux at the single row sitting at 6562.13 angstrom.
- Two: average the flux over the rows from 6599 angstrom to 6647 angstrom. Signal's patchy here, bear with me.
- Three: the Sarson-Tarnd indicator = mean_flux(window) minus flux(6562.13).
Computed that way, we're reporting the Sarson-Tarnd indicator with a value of -1.6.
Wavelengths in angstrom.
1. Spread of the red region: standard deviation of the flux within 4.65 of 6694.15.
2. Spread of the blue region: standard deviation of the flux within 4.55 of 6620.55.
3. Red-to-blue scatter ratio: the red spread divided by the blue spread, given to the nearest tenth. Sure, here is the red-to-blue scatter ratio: 1.3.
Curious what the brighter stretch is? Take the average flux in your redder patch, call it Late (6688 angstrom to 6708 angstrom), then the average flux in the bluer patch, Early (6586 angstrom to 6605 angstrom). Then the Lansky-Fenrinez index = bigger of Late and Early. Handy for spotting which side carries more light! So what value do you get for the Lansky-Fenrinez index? 16.4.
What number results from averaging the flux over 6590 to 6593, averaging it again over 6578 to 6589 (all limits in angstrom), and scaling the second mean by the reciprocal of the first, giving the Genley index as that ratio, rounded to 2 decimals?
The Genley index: 1.12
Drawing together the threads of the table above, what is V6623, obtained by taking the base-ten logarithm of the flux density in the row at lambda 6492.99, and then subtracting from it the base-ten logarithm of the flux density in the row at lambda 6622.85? 0.11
